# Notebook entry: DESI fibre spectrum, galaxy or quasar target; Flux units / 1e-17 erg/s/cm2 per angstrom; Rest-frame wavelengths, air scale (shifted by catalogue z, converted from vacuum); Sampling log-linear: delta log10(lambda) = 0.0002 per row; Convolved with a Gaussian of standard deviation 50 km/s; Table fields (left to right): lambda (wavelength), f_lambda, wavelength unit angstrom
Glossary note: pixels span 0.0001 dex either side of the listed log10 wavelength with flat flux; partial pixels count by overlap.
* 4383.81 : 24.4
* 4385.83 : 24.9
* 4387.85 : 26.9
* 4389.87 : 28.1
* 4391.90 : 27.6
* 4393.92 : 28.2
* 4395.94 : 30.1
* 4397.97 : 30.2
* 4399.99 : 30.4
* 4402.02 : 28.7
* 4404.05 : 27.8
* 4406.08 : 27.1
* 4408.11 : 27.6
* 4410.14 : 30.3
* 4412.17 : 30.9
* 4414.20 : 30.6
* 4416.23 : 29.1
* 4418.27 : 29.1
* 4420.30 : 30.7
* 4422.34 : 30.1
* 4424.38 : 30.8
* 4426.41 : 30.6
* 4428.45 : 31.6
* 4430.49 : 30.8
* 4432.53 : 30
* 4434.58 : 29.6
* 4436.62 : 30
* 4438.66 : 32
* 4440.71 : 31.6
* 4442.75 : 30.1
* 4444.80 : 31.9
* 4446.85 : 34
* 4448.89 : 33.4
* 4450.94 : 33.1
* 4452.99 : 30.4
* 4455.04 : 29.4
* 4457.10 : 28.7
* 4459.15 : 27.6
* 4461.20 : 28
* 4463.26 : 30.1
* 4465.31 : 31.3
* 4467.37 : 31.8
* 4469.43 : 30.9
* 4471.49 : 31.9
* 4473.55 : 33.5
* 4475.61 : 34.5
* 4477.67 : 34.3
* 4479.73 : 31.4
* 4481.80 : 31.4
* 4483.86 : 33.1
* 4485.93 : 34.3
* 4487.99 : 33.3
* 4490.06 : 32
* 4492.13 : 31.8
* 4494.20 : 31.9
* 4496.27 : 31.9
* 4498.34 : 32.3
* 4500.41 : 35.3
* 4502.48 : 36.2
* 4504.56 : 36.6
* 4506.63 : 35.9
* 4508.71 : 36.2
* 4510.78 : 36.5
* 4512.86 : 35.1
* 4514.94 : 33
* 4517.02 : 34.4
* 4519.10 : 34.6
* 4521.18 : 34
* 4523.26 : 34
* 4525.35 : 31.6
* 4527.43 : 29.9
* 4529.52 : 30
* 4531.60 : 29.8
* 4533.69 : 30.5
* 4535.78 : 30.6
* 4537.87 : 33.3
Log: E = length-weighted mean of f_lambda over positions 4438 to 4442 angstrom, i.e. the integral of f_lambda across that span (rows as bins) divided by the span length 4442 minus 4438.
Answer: 31.7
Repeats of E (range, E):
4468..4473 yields 31.6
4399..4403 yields 29.5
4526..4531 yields 30.1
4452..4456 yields 29.9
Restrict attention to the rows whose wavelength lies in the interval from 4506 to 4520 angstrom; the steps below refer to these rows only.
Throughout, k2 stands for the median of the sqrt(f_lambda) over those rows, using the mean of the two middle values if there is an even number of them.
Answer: 5.92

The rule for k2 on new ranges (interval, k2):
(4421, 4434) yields 5.54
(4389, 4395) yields 5.30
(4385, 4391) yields 5.19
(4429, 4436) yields 5.48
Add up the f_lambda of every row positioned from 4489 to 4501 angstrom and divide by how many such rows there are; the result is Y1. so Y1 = 33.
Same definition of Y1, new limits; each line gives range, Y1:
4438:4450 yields 32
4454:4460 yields 29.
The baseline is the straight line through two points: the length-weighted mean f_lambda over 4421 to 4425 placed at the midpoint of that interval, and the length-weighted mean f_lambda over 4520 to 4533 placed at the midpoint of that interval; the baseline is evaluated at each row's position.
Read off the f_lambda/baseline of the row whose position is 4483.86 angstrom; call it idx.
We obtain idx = 1.07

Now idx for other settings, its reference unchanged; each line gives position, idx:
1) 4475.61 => 1.11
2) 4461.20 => 0.91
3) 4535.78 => 0.97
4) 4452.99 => 0.99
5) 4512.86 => 1.12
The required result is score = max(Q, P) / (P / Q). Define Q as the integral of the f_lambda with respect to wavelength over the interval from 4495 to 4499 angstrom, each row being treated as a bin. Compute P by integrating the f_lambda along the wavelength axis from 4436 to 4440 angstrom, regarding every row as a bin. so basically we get 132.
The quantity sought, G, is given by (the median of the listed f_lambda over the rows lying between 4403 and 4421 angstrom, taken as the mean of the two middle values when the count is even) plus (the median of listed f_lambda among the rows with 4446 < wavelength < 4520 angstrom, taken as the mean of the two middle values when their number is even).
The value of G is 62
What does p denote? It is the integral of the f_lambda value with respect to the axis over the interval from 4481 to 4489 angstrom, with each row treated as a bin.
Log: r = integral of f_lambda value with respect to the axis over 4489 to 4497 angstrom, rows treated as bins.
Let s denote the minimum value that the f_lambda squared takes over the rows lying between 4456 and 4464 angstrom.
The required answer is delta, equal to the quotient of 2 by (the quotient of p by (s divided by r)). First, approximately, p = 265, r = 255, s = 762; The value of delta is 0.0226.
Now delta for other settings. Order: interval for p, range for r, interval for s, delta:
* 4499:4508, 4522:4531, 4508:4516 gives 0.0239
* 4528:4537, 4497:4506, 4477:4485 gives 0.0230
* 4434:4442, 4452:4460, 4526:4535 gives 0.0310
